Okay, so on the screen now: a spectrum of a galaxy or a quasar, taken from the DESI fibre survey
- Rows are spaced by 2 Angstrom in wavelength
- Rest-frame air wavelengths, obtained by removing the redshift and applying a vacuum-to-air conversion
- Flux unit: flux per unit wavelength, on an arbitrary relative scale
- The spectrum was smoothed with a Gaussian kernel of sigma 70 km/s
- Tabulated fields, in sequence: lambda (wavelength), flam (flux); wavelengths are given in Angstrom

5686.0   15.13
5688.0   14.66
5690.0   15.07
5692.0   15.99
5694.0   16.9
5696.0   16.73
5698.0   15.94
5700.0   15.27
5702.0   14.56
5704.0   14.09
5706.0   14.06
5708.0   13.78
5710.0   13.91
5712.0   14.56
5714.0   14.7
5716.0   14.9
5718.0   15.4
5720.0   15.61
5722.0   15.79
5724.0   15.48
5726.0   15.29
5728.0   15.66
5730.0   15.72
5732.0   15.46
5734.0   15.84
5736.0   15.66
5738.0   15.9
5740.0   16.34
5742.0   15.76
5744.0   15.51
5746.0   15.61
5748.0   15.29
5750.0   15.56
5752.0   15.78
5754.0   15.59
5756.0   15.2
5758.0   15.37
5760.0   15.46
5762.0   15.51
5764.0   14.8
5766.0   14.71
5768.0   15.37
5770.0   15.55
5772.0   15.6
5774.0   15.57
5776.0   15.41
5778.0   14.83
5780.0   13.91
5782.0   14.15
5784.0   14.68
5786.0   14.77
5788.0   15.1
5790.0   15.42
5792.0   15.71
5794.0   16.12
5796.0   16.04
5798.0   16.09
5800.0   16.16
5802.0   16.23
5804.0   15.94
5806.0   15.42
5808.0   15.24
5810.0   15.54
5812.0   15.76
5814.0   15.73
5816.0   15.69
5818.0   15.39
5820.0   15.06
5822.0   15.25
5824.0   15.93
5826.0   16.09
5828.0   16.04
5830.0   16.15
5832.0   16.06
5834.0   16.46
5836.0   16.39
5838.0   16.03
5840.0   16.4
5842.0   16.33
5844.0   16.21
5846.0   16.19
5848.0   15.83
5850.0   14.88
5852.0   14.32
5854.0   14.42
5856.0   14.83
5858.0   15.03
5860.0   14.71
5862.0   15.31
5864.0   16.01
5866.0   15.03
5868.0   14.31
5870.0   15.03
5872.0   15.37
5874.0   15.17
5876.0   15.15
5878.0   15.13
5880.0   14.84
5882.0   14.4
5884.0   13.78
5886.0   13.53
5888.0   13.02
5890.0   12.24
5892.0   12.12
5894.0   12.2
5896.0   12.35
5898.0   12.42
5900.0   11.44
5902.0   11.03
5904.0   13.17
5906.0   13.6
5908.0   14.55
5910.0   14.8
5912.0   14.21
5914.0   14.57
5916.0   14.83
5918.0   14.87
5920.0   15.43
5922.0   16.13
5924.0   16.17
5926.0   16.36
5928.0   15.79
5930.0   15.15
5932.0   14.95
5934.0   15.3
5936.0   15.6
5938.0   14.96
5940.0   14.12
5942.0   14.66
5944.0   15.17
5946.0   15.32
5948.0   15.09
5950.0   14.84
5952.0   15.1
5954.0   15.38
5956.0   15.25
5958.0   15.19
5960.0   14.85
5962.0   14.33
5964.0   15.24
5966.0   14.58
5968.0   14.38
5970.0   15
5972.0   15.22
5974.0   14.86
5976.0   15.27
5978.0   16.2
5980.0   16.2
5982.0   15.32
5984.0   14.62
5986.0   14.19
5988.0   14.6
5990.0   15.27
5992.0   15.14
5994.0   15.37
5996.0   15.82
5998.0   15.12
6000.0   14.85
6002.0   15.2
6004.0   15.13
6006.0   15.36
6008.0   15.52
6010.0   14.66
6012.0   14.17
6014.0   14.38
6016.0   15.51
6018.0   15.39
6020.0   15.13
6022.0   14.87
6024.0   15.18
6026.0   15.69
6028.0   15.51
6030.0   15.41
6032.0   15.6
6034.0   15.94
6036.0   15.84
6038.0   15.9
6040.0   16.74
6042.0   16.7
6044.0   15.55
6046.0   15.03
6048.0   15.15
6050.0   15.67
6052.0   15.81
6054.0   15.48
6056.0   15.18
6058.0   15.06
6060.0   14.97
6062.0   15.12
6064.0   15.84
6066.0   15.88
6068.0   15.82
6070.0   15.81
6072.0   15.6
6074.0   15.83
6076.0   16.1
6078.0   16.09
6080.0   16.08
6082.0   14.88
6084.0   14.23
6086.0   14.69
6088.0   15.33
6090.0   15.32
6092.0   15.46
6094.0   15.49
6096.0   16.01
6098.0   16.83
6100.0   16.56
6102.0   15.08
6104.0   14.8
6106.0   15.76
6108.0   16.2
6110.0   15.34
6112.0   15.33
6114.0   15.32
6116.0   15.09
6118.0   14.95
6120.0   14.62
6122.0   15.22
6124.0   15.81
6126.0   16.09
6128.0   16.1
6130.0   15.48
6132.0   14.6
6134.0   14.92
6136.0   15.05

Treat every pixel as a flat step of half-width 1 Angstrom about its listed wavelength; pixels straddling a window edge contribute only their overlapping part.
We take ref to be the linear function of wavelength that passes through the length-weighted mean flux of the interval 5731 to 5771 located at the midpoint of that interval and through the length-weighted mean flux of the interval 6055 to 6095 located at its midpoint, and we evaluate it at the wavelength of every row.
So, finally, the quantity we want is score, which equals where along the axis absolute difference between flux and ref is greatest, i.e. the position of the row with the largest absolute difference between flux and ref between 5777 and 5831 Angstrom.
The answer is 5780.0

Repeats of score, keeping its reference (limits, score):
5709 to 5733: 5710.0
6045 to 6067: 6060.0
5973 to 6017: 6012.0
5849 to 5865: 5852.0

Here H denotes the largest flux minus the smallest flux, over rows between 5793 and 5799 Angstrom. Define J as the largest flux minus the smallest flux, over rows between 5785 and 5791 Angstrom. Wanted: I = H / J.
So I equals 0.1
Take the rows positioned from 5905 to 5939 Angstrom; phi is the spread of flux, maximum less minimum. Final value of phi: 2.8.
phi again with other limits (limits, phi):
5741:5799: 2.2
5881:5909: 3.5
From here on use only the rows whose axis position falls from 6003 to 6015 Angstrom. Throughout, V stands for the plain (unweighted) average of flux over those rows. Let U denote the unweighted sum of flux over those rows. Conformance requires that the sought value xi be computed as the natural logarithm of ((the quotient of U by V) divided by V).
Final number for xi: -0.91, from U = 89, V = 14.9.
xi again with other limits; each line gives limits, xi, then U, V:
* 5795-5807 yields -0.98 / 96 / 16.0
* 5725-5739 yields -0.80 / 110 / 15.6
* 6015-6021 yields -1.63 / 46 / 15.3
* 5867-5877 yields -1.10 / 75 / 15.0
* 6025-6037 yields -0.96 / 94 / 15.7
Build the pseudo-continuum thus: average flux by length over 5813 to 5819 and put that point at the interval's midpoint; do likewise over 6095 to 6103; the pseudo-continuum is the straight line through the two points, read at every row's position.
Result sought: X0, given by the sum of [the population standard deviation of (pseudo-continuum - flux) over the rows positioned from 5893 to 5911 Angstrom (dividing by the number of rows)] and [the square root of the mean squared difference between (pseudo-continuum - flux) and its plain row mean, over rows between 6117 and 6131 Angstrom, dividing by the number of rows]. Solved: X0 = 1.74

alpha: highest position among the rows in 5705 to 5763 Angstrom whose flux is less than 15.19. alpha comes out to 5716.0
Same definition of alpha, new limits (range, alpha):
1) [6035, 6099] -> 6086.0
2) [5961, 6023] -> 6022.0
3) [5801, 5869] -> 5868.0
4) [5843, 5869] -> 5868.0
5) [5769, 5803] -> 5788.0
